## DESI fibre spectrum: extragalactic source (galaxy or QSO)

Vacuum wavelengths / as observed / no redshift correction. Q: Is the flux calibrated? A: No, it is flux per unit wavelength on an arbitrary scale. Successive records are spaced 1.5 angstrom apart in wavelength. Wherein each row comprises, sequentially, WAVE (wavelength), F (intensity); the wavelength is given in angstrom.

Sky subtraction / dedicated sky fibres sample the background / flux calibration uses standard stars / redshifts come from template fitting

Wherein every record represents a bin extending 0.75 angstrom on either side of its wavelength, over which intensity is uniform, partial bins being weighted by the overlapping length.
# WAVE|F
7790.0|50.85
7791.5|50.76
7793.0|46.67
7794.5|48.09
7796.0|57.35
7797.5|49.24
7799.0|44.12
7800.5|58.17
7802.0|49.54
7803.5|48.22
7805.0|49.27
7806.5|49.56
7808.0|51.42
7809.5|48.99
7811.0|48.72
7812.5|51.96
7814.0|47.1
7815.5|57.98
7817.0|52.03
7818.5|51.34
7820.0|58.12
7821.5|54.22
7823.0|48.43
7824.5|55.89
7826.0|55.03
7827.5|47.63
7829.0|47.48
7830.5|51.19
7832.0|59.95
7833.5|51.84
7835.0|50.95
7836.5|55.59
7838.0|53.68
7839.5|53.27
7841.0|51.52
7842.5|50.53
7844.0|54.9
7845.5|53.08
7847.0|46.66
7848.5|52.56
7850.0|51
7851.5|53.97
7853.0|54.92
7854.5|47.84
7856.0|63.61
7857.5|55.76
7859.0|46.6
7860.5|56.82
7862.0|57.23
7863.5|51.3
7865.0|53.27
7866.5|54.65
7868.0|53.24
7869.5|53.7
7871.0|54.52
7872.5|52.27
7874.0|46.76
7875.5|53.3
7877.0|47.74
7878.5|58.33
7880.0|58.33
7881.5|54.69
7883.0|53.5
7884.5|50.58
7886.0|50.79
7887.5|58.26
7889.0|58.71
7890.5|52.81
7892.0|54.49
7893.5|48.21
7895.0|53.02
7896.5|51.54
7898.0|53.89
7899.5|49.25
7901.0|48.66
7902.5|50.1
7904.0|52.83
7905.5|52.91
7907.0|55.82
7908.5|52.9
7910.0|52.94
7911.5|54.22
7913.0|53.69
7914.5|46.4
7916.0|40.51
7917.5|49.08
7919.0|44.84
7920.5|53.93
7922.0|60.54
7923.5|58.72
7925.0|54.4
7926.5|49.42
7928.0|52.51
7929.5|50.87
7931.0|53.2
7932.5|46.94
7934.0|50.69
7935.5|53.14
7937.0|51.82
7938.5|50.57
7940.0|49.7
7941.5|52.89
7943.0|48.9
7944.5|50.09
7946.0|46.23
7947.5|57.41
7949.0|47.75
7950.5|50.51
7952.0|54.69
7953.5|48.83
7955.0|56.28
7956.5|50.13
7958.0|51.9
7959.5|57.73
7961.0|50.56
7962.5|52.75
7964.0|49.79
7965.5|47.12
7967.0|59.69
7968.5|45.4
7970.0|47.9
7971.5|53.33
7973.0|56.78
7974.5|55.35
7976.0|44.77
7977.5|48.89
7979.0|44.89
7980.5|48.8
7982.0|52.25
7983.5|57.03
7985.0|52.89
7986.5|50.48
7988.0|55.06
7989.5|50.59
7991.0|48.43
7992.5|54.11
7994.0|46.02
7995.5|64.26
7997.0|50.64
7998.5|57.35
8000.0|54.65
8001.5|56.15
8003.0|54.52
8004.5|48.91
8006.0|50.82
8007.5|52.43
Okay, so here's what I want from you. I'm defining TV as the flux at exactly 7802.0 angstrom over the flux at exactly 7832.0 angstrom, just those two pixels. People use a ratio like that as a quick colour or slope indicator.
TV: 0.83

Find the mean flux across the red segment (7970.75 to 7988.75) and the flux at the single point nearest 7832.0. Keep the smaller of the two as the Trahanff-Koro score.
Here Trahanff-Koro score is 51.7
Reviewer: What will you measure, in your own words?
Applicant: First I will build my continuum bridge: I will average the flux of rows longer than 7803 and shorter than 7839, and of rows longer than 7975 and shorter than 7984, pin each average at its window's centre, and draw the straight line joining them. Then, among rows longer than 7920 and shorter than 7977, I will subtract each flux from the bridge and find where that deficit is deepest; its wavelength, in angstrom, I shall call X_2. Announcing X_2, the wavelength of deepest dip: 7976.0 angstrom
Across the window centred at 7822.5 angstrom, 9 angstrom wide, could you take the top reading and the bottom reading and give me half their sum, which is 53.3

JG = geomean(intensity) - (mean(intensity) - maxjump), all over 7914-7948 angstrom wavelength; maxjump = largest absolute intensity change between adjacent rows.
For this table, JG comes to 11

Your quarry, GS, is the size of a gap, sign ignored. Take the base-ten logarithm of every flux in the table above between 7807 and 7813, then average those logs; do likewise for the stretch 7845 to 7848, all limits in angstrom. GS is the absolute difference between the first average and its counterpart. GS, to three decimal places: 0.004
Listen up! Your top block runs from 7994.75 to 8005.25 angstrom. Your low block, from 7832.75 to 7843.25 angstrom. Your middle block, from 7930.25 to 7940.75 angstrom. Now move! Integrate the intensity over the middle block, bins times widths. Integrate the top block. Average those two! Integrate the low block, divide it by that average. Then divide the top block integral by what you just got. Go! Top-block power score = 586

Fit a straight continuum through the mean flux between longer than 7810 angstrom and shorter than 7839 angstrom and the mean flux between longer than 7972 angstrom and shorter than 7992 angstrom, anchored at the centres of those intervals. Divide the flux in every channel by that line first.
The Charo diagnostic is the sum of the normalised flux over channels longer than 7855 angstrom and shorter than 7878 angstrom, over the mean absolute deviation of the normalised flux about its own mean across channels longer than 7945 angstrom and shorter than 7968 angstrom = 227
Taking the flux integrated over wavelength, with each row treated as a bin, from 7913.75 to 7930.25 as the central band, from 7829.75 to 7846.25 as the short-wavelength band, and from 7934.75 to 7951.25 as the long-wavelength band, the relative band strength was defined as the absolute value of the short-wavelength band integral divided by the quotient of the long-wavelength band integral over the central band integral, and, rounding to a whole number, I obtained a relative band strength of 883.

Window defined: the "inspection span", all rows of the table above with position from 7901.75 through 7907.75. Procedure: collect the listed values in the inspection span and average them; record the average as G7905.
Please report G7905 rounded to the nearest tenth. 52.9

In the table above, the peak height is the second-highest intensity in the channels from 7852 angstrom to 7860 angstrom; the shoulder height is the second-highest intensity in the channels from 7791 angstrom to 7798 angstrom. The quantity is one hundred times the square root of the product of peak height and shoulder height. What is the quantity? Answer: 5320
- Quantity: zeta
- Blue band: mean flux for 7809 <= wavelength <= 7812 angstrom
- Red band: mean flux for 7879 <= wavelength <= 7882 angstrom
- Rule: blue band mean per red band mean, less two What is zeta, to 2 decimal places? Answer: -1.14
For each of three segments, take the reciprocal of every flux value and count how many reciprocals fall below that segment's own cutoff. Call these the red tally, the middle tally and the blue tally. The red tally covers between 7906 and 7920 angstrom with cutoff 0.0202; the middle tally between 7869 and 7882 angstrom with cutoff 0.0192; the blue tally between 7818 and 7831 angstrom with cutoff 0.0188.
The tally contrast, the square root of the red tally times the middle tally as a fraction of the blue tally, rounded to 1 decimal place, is 1.5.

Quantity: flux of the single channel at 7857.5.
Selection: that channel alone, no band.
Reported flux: 55.76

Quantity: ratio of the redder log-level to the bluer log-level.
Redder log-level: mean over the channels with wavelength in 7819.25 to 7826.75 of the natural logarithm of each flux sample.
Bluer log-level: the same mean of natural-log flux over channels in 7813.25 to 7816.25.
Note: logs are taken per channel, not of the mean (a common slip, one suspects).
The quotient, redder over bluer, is 1.01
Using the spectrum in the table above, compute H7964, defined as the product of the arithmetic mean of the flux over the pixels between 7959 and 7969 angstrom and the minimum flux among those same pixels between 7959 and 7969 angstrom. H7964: 2355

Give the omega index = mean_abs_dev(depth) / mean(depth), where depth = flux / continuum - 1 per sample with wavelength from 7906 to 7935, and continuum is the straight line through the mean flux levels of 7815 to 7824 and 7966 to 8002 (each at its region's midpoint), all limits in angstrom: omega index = -3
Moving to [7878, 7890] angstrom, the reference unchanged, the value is 1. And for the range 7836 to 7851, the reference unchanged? -2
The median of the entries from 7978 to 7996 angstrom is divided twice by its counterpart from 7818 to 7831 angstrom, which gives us 0.0195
